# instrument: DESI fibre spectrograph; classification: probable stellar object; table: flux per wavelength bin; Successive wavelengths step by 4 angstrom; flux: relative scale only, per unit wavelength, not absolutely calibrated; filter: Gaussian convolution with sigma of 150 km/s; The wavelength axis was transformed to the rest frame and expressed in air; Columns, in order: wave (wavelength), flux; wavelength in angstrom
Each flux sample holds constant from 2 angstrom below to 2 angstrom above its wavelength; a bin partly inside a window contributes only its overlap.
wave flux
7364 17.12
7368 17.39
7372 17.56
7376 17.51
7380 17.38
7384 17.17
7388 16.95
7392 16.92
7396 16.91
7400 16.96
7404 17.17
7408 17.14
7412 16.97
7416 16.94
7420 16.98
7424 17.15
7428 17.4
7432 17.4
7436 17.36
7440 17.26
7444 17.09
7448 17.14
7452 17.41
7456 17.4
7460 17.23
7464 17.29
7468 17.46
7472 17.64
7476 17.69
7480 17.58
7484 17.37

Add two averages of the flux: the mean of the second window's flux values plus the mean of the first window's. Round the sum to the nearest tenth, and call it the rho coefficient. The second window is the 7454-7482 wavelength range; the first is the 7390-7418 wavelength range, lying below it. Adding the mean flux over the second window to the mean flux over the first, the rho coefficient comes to 34.5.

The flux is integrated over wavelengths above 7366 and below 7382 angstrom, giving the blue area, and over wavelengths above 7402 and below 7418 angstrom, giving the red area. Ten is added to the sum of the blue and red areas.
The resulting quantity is 562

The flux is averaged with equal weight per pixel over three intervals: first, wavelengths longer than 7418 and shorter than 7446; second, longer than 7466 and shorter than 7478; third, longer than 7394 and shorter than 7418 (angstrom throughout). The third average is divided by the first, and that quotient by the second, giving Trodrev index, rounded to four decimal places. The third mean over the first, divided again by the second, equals 0.0561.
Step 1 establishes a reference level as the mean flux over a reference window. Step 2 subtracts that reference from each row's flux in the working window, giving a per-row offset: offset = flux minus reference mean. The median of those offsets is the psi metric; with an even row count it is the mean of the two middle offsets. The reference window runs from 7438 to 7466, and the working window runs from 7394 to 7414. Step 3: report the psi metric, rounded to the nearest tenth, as -0.3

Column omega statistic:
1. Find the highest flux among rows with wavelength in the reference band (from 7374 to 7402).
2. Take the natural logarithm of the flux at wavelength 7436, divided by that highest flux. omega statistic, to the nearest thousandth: -0.009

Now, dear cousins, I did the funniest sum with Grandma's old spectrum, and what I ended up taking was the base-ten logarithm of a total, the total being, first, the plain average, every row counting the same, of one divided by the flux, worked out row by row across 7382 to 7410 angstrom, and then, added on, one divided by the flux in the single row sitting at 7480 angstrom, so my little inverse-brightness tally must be -0.937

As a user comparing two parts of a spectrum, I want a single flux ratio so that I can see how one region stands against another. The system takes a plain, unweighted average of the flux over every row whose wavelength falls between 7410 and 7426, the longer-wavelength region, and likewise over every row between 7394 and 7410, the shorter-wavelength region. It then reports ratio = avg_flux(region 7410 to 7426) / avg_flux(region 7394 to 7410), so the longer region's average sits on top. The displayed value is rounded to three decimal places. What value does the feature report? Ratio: 0.998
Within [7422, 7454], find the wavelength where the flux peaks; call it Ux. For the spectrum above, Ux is 7452 angstrom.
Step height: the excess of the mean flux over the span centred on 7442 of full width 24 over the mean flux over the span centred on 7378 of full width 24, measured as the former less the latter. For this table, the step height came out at -0.05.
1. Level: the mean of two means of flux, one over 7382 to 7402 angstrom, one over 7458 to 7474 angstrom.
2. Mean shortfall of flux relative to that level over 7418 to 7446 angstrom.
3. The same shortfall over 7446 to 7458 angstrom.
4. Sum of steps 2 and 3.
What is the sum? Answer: -0.16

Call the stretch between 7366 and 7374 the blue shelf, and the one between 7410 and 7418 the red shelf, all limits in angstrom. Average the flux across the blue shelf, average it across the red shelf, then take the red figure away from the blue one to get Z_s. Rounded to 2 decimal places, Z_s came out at 0.52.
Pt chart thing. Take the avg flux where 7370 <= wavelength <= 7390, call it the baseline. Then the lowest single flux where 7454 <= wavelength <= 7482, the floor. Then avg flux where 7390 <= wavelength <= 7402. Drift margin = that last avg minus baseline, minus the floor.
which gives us -17.6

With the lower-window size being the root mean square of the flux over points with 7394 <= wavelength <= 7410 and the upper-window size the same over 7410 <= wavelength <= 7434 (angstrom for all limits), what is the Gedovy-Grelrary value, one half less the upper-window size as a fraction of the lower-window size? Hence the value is -0.506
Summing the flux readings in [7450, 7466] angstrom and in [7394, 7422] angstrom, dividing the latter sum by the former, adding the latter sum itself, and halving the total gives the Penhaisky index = 60.4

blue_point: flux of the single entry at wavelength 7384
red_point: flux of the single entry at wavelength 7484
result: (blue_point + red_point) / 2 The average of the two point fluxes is 17.3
